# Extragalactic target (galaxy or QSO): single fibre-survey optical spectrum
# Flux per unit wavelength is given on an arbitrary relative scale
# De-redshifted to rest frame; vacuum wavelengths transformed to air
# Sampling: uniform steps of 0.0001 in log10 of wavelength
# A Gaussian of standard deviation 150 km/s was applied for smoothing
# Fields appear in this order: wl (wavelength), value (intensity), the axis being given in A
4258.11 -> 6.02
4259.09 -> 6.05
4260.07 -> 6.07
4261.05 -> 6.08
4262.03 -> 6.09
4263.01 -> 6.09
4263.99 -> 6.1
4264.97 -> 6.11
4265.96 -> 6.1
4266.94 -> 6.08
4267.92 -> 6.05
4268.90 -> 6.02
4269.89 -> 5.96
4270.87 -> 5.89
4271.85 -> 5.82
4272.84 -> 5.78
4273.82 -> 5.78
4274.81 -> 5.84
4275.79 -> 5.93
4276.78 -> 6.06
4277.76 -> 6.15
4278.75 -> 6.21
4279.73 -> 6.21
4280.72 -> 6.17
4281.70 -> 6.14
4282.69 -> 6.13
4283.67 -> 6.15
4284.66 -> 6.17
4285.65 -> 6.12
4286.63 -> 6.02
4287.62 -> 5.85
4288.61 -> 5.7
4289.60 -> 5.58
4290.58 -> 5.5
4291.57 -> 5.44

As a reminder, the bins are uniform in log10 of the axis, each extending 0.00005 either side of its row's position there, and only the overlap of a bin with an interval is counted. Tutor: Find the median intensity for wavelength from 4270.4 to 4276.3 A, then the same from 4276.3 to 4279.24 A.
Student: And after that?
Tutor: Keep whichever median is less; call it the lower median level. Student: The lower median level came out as 5.83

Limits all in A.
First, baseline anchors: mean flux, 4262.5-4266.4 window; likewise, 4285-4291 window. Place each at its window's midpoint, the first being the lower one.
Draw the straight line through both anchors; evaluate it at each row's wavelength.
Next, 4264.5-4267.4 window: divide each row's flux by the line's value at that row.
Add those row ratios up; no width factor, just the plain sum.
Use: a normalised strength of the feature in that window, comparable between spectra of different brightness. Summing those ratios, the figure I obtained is 3.01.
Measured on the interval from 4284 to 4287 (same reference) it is 3.14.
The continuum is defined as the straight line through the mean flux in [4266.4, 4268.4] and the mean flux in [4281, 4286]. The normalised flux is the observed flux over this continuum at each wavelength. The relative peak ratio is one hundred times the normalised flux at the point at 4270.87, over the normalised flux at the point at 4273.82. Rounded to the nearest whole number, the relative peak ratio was 102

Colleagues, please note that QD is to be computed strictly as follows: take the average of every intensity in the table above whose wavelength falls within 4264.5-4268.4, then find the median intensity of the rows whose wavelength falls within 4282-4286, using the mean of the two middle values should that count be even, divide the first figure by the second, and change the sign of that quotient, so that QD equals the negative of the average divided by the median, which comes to -0.99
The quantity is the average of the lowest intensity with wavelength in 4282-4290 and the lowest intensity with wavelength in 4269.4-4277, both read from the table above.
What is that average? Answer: 5.68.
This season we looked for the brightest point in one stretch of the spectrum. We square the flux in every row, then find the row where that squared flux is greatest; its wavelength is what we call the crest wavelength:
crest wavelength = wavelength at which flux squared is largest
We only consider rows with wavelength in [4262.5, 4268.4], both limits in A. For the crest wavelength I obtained 4264.97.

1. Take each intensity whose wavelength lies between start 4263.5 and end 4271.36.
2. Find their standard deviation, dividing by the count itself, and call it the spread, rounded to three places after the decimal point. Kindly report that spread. 0.073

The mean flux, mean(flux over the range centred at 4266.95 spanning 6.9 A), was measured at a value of 6.06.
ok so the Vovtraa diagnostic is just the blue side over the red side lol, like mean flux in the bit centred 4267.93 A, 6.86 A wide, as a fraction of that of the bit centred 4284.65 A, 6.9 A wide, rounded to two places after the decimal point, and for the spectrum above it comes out 0.99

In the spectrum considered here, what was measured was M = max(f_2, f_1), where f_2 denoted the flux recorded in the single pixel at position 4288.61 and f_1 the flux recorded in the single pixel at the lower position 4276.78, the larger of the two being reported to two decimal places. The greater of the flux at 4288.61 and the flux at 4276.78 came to 6.06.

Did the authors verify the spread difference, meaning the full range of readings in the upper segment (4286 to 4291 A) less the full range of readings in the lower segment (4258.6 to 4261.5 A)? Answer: 0.49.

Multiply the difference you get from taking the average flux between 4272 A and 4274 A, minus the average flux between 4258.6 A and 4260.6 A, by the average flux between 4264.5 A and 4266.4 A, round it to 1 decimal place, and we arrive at -1.7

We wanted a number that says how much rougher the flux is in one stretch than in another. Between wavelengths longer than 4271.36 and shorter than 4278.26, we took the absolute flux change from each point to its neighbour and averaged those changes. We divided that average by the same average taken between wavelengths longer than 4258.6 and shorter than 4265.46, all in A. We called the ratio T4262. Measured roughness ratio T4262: 6.8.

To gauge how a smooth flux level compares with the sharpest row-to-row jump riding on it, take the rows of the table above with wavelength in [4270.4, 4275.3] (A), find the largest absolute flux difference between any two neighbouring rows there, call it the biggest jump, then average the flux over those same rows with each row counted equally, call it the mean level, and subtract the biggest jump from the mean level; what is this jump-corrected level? 5.75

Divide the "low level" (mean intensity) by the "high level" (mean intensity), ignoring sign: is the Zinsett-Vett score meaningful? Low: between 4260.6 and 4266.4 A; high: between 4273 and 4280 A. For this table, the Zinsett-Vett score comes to 1.01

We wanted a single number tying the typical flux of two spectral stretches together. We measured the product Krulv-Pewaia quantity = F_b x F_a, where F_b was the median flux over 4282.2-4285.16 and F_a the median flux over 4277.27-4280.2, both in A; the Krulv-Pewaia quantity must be 38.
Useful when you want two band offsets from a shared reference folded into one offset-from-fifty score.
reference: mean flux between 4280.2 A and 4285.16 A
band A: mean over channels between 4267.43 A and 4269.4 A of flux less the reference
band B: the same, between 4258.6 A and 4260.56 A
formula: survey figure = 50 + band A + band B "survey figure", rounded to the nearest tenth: 49.8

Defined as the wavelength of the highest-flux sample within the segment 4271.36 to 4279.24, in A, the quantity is 4278.75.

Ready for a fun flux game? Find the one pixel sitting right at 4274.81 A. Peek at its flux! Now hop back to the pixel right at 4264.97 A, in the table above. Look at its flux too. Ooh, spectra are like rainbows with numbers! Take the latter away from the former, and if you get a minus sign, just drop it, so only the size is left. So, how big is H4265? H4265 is 0.27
